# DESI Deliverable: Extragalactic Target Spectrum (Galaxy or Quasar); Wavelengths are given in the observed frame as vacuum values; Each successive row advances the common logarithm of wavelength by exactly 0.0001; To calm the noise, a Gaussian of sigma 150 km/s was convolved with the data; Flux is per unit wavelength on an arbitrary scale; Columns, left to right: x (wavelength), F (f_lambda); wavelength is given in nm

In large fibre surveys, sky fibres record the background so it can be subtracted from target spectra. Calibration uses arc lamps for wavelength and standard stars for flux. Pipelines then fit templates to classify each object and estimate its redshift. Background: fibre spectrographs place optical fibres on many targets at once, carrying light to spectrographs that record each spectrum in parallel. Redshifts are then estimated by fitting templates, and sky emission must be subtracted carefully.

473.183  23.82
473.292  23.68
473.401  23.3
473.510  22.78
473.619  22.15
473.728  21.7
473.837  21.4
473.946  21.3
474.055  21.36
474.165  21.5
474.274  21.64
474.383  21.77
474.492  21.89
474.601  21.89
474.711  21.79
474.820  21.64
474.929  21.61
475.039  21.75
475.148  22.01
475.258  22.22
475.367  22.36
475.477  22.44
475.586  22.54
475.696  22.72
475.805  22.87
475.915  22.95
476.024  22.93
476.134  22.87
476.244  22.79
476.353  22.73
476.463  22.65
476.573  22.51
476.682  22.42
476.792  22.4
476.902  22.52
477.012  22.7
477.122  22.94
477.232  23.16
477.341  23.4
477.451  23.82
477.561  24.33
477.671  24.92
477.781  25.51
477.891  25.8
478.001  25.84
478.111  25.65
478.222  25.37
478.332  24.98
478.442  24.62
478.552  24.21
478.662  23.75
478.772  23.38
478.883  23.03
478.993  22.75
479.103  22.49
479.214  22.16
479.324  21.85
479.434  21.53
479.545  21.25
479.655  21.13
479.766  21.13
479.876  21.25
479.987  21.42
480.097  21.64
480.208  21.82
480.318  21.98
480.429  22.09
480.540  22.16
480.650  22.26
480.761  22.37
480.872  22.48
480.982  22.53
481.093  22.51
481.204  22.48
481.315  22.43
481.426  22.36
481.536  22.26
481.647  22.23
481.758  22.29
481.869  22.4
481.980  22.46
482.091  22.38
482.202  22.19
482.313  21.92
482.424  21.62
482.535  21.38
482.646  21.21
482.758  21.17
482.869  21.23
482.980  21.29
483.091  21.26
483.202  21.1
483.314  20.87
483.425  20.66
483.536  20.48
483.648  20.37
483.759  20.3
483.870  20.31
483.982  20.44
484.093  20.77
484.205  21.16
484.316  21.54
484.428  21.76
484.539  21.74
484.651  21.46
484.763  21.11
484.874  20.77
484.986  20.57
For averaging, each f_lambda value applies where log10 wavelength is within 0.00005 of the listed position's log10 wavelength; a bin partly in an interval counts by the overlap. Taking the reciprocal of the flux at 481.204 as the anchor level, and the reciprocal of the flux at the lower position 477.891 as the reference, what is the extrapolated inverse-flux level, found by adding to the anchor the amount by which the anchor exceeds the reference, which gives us 0.0502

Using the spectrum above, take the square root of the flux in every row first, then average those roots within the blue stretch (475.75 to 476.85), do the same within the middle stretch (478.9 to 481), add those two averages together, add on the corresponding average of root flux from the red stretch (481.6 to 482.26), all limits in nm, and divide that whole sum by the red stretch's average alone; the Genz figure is 3.00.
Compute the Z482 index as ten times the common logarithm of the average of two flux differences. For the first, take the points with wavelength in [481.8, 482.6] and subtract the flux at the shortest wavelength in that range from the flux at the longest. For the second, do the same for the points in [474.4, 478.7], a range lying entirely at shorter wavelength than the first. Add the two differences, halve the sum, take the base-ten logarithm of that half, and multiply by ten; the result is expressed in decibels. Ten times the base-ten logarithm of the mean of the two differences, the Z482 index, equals -3.8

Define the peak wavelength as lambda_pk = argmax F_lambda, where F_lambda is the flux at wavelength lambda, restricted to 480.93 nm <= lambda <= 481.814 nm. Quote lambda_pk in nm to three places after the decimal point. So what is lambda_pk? 480.982 nm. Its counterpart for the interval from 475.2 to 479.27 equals 478.001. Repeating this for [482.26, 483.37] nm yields 482.313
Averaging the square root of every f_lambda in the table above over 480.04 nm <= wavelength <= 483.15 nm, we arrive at 4.69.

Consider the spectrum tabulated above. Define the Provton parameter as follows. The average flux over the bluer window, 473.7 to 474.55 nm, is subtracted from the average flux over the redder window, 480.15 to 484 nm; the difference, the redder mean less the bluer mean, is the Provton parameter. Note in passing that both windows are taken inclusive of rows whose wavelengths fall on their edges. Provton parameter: 0.12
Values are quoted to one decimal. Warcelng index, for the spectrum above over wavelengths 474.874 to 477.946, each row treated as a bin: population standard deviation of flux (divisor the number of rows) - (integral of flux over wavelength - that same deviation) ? -68.6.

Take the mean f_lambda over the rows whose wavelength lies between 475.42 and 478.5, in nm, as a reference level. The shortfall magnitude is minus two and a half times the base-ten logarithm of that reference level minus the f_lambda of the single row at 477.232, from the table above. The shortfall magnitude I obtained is 0.93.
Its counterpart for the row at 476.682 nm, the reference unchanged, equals -0.17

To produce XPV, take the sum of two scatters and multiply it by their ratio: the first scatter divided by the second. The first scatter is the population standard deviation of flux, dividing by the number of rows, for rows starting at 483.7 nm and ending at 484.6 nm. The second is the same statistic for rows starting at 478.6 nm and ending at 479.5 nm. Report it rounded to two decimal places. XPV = 1.08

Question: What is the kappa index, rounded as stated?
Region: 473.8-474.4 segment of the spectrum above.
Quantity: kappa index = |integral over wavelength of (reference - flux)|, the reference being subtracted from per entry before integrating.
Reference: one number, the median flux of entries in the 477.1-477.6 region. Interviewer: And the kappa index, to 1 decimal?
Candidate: 1.2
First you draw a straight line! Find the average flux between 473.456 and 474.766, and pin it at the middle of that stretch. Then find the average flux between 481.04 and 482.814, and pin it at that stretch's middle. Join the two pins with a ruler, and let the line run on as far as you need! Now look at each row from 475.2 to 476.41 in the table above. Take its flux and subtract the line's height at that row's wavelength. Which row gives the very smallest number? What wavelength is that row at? 475.258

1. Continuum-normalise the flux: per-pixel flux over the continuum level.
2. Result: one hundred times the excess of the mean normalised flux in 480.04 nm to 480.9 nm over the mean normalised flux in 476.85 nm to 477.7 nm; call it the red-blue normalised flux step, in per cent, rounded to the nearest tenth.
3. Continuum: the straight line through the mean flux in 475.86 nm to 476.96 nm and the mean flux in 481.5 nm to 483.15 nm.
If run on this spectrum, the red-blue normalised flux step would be -4.0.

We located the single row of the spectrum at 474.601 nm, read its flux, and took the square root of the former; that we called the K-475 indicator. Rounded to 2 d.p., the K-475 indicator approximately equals 4.68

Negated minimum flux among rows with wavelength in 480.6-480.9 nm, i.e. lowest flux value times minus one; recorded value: -22.3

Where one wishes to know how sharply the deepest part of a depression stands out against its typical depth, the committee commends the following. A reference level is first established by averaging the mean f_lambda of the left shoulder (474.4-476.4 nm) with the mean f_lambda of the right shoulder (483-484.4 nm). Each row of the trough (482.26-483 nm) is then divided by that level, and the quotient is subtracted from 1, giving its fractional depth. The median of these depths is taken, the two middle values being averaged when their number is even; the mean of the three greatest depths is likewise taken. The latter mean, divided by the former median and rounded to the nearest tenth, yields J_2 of 1.3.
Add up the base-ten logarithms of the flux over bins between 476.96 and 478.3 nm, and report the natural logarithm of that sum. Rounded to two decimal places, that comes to 2.81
